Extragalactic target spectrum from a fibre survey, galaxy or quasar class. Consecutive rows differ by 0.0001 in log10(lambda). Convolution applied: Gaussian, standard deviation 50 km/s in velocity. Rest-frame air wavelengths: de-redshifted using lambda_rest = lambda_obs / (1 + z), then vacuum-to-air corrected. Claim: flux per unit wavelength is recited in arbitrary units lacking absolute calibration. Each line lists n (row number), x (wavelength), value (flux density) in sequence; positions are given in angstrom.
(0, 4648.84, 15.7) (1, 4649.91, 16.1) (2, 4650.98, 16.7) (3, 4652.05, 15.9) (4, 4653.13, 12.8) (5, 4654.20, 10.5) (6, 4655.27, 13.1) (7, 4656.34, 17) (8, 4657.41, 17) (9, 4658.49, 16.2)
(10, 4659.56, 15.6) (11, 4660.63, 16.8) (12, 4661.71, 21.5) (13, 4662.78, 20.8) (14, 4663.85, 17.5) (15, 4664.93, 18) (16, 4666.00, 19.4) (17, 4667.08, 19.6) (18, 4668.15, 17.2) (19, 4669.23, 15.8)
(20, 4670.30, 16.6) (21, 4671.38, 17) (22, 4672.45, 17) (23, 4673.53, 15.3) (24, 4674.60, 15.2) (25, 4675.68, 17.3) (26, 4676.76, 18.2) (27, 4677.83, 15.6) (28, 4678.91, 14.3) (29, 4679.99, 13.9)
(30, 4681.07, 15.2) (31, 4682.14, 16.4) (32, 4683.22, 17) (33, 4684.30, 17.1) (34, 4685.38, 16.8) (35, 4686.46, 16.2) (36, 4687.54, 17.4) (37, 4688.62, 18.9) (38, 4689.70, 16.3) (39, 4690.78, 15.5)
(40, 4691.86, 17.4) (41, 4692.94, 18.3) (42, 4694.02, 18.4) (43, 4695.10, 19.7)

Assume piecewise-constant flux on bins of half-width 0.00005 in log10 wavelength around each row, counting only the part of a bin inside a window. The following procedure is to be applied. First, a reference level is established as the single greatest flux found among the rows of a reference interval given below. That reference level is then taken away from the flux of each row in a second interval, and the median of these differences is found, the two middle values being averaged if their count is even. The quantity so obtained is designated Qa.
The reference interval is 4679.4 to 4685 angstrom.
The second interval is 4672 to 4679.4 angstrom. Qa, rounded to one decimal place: -1.5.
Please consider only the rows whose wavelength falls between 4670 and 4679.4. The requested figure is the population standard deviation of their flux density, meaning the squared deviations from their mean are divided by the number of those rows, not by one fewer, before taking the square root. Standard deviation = 1.2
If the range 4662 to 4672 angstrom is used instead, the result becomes 1.5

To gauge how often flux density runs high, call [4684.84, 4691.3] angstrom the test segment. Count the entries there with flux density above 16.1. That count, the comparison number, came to 5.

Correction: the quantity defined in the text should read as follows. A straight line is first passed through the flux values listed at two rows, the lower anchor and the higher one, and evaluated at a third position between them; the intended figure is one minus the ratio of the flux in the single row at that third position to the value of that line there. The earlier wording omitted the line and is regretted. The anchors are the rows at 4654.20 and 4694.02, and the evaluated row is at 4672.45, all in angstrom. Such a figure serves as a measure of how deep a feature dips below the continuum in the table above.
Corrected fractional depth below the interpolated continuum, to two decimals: -0.20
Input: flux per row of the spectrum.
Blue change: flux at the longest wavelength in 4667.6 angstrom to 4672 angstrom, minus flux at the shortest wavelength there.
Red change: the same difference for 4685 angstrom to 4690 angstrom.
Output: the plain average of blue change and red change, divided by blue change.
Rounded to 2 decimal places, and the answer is 1.75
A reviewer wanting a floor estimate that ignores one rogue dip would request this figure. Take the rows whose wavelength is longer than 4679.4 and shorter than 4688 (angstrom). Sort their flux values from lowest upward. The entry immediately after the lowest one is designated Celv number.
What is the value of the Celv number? 15.2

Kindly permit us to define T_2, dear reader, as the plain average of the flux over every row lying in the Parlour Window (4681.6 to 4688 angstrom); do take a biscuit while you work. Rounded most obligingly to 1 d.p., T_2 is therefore 16.8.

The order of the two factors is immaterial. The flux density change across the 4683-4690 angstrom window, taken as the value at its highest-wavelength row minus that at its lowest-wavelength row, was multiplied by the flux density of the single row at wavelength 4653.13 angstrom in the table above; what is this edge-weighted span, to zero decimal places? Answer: -9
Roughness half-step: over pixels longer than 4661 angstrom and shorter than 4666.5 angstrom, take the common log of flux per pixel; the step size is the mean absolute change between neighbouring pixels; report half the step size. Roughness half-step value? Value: 0.017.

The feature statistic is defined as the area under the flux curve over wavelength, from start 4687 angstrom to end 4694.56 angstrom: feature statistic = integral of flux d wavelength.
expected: 132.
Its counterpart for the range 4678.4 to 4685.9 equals 119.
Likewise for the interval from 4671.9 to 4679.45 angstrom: 122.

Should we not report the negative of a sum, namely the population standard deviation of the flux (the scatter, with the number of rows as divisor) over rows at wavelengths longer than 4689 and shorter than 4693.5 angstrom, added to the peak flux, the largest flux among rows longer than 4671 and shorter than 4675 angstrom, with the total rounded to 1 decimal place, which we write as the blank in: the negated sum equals -18.1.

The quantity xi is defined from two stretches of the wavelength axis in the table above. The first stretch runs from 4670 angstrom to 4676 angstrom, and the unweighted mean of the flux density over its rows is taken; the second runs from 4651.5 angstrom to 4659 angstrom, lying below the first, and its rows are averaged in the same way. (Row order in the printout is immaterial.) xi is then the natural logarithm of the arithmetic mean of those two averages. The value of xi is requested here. 2.74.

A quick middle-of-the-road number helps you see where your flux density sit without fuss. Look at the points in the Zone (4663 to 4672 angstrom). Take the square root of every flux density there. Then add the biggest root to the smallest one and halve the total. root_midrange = 4.20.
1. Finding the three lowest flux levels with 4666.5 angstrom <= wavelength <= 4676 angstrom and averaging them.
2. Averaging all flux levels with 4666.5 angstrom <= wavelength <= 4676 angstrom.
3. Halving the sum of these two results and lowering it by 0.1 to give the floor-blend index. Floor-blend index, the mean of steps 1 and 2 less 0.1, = 16.0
